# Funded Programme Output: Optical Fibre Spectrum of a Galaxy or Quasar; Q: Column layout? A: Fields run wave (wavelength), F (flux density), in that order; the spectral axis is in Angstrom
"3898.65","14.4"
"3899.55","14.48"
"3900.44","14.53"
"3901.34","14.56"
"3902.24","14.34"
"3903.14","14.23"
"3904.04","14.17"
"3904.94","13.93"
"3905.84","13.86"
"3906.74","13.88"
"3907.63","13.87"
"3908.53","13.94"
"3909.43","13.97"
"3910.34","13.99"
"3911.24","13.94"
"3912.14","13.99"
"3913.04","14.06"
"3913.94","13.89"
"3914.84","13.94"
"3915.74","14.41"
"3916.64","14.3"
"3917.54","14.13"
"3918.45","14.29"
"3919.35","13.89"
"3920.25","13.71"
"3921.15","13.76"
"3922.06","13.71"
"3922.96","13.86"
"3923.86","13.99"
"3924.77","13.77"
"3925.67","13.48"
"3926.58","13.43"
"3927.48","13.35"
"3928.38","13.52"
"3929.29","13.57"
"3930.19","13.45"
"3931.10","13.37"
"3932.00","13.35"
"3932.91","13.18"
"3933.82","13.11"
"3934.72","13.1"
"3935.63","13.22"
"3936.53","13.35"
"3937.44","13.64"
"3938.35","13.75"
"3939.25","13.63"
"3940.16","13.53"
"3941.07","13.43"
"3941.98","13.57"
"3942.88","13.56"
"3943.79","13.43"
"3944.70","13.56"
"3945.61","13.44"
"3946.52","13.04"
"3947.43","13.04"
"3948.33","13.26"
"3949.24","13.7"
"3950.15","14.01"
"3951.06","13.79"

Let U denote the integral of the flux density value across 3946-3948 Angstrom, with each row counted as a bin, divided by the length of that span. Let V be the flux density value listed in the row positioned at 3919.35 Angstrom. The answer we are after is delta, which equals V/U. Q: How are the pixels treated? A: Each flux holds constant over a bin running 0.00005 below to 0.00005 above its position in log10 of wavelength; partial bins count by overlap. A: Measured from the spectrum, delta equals 1.06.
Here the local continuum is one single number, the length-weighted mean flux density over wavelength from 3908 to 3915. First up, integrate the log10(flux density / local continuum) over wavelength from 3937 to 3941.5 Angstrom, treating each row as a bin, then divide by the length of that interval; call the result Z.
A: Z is -0.011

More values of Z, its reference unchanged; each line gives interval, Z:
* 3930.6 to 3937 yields -0.023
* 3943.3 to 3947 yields -0.019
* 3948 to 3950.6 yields -0.009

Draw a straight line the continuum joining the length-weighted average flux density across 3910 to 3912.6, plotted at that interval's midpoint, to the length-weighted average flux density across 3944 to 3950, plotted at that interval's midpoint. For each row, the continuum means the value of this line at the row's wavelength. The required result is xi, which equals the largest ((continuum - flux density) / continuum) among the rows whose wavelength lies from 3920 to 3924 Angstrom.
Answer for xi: 0.009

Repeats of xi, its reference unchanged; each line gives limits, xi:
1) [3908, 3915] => 0.006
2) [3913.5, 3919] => 0.004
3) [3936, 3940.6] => 0.015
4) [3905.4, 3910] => 0.015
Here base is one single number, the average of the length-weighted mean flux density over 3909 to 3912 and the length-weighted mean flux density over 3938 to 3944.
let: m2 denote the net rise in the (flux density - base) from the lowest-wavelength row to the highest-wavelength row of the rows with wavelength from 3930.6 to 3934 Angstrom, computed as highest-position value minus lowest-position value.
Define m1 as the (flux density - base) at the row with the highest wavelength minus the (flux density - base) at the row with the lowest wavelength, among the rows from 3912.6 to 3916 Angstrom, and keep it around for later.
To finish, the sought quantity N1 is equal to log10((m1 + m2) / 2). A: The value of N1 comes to -1.3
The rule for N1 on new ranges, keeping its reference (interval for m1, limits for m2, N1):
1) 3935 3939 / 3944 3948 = -2.3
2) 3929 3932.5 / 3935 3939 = -0.8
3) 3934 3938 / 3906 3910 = -0.5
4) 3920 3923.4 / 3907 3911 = -0.9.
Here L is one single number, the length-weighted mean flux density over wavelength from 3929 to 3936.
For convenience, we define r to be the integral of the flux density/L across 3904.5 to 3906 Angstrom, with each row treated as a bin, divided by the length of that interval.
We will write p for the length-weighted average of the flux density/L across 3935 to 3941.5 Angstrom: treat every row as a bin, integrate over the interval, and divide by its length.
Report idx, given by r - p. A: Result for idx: 0.030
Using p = 1.02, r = 1.05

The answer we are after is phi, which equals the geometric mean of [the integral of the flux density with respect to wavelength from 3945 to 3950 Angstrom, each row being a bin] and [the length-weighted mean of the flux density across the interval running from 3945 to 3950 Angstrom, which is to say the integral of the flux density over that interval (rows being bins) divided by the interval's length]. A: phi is 29.9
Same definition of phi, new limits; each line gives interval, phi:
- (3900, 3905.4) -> 33.2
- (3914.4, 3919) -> 30.5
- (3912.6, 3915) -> 21.7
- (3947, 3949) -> 18.8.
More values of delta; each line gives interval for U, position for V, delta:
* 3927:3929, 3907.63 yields 1.03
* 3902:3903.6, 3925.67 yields 0.95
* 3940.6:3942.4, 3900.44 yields 1.08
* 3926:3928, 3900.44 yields 1.08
